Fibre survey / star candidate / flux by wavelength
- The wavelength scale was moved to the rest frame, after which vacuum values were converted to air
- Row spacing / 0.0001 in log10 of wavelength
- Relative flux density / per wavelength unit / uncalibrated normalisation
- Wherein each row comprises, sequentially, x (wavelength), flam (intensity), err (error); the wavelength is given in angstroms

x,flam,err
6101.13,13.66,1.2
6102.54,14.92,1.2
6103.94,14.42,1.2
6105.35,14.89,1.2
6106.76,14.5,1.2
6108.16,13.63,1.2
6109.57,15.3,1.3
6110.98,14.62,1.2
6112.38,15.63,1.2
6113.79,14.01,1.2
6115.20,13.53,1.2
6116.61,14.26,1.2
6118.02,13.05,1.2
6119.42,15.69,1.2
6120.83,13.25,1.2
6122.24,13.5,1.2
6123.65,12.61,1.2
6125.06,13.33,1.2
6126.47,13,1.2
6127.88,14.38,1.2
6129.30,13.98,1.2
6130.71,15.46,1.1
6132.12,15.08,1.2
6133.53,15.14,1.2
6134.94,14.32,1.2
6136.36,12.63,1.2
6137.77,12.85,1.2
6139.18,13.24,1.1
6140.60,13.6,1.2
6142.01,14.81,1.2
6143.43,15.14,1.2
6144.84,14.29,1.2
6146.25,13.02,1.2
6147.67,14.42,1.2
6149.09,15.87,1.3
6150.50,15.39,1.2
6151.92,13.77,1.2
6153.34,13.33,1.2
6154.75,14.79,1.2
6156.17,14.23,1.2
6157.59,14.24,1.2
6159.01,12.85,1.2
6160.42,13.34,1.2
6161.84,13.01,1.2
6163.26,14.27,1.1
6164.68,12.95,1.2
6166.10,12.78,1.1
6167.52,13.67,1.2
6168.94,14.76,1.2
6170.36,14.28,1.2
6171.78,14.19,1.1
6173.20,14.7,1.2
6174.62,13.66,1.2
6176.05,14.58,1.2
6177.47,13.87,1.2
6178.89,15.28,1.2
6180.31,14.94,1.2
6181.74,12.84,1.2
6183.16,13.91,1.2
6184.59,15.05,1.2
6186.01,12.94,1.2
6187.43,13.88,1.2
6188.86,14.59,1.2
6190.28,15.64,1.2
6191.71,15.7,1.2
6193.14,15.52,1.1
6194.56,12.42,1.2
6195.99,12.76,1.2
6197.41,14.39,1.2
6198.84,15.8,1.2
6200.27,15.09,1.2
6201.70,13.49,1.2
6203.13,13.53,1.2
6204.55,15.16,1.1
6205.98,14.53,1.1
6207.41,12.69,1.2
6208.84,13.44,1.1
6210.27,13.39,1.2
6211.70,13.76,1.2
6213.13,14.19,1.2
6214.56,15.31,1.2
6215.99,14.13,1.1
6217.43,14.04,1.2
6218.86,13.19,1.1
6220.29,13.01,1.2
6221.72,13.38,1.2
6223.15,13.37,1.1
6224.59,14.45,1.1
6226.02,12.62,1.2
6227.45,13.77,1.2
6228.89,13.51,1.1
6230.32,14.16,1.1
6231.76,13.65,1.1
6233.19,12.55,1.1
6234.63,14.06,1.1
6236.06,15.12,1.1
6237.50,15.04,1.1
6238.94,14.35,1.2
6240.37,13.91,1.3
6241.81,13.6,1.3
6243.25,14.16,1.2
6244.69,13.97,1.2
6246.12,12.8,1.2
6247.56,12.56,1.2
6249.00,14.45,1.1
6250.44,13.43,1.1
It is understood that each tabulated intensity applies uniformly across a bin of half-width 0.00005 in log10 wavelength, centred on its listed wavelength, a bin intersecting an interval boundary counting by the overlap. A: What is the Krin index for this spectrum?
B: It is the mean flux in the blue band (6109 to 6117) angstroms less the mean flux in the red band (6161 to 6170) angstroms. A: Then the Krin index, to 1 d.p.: 1.0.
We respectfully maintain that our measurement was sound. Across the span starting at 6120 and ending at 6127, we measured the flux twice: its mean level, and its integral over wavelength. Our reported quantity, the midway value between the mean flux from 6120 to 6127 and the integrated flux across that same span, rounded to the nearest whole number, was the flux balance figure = 53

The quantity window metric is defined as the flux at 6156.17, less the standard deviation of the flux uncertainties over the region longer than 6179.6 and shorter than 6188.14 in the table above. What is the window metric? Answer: 14.2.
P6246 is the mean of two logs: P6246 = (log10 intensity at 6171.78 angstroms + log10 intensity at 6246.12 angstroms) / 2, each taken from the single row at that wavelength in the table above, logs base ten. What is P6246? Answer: 1.13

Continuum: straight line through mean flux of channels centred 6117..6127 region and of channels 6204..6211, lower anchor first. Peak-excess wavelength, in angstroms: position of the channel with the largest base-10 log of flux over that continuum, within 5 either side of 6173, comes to 6168.94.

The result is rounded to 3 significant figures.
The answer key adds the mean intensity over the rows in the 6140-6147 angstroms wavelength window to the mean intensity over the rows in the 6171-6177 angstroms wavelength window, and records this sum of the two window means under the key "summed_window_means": 28.5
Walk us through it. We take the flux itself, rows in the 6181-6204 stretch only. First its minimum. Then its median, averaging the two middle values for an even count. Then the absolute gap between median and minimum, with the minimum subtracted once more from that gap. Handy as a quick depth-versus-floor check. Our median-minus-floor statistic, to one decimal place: -10.7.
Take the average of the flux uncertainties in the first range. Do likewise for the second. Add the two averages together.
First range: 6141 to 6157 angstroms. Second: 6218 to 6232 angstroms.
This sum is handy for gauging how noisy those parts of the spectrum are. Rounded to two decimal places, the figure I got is 2.35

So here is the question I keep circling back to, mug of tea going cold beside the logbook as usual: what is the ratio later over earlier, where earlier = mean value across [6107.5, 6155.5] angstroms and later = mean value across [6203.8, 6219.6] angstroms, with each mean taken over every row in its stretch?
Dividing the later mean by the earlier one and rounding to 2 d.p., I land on 0.99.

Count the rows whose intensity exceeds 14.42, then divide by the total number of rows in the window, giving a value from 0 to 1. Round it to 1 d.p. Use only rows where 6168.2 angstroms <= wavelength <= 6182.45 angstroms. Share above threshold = 0.5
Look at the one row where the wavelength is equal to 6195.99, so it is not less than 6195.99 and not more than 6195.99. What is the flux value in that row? 12.76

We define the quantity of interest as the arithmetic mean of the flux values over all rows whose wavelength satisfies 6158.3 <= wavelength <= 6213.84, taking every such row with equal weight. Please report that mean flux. 14.0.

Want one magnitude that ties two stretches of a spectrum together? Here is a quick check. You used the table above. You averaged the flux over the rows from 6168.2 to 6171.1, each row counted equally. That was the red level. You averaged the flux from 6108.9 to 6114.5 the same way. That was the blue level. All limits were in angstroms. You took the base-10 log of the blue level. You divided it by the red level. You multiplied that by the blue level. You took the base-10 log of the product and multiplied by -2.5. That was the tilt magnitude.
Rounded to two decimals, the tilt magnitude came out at -0.20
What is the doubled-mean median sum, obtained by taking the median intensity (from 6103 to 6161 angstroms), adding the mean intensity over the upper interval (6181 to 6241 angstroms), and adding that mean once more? 42.3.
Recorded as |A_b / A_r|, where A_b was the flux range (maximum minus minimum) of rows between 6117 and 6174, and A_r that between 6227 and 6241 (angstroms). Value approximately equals 1.3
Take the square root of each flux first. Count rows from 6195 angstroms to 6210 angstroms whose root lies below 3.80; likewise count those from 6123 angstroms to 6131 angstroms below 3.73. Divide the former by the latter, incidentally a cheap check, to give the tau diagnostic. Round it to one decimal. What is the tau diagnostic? 2.0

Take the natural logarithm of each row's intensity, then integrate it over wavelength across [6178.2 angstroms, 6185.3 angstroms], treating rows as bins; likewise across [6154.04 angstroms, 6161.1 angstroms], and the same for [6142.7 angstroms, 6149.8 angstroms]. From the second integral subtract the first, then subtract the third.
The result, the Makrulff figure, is -19.3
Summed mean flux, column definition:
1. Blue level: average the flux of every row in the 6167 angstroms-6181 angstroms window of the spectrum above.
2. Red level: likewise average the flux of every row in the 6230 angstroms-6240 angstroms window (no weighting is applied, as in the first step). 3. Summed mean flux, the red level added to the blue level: 28.5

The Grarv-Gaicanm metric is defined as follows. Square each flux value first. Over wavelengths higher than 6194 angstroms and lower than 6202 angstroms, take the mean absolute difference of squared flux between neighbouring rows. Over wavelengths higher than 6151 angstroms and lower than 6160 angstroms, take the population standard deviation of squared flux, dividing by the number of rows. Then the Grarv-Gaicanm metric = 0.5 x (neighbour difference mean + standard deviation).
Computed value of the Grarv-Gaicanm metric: 25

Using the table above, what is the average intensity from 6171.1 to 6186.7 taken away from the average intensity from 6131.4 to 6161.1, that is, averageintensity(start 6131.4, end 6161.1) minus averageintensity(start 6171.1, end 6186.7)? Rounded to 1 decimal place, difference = -0.1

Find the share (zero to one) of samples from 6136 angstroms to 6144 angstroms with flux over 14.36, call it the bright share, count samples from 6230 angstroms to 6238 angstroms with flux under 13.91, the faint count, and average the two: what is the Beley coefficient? 1.2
